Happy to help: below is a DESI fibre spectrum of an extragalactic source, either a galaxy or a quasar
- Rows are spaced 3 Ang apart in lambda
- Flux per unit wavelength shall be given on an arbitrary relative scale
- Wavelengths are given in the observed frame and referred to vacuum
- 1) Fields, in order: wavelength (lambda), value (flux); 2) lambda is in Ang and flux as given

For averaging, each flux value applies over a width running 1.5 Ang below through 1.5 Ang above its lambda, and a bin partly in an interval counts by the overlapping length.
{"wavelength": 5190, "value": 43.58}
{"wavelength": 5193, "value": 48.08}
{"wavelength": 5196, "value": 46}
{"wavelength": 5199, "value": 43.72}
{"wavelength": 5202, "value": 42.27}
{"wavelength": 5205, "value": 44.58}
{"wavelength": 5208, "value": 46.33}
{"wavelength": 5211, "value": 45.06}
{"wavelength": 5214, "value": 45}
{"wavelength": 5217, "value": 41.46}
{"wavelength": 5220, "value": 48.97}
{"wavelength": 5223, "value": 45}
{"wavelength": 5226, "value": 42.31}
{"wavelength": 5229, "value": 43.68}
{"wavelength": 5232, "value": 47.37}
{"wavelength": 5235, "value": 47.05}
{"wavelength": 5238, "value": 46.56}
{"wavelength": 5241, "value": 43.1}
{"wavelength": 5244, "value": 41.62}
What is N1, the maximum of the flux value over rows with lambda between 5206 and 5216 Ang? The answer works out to 46.33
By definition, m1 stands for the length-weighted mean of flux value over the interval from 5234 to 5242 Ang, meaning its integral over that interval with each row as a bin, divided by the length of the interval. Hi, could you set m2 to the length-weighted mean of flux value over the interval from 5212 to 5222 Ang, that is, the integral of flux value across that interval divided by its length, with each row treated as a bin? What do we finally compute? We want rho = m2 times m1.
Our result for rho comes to 2059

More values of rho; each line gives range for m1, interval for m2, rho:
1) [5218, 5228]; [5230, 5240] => 2105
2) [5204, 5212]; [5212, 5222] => 2048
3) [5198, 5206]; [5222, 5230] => 1893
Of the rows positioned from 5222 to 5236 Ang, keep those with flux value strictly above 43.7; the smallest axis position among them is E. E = 5223 Ang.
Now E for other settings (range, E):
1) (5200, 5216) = 5205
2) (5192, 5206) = 5193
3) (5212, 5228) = 5214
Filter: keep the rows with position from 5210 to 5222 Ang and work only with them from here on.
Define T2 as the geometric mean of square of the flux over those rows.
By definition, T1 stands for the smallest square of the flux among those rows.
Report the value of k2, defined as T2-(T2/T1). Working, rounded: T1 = 1719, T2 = 2029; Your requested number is 2028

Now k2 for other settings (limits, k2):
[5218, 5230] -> 2017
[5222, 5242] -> 2021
